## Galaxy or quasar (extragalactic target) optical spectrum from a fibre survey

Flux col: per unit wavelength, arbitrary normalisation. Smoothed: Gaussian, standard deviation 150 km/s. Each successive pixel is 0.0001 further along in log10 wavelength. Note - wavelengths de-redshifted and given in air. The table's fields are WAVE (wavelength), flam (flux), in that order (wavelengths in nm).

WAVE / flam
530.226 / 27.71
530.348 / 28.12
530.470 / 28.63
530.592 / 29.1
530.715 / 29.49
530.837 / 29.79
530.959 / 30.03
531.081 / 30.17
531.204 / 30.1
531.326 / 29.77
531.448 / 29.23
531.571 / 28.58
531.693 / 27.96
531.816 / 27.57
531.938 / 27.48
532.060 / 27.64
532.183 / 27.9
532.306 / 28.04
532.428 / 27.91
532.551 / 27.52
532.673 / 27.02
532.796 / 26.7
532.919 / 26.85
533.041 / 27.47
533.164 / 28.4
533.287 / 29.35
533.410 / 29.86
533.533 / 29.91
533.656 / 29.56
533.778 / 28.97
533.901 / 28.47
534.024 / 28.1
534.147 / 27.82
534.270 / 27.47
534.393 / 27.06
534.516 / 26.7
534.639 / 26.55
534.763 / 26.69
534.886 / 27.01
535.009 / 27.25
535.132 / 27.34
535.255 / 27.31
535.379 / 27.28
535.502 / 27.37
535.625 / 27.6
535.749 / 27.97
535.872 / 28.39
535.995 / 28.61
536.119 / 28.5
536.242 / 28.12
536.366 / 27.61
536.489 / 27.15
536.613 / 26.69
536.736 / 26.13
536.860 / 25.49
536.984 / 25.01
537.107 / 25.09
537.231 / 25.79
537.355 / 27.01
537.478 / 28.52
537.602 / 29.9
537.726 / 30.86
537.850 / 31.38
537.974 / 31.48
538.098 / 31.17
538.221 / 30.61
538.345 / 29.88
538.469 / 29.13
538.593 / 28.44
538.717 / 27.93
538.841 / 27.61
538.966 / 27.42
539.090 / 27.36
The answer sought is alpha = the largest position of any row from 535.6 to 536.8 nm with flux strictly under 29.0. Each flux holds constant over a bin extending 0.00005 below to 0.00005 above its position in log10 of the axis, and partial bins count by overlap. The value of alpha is 536.736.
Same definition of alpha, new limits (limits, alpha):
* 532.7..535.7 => 535.625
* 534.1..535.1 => 535.009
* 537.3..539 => 538.966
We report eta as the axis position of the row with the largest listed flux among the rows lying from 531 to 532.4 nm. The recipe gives 531.081 nm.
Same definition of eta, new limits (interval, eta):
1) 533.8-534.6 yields 533.901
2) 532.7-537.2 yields 533.533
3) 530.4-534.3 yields 531.081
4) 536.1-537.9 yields 537.850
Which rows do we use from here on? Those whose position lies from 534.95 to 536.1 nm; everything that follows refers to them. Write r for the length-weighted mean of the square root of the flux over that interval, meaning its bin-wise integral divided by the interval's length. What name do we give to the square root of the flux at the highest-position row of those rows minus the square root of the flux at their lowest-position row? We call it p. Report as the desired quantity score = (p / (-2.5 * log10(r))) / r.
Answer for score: -0.014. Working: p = 0.13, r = 5.26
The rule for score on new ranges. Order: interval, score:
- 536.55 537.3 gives 0.010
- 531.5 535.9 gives 0.002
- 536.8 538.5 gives -0.036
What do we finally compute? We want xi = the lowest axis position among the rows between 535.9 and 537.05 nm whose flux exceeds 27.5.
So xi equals 535.995 nm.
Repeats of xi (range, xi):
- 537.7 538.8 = 537.726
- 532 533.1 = 532.060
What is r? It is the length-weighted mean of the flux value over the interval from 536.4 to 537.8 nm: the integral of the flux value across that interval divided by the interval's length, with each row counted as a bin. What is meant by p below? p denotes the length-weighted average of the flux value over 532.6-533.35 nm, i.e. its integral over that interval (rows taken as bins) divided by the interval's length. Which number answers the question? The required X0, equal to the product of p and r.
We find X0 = 749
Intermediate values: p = 27.6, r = 27.1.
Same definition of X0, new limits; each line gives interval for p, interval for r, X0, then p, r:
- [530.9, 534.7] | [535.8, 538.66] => 800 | 28.3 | 28.3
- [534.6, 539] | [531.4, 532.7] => 780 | 28.0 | 27.9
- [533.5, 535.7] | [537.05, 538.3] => 808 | 27.7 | 29.2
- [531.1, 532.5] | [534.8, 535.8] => 778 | 28.4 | 27.4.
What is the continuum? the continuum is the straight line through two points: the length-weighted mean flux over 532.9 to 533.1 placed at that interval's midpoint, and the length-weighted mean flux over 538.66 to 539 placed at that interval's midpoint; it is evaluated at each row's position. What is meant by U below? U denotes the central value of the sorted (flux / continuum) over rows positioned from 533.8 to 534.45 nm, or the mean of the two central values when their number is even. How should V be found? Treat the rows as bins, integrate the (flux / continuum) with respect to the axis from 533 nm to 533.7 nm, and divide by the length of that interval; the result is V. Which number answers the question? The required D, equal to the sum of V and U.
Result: 2.08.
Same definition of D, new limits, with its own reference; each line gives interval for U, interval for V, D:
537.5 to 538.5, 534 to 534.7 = 2.11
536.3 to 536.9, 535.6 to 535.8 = 1.98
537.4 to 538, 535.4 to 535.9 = 2.13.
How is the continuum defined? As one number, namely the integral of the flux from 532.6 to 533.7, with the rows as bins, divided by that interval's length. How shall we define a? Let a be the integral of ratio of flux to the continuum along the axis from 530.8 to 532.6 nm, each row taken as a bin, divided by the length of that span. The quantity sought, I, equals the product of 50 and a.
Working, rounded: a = 1.011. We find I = 50.6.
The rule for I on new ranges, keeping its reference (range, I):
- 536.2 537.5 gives 46.8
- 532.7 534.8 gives 49.4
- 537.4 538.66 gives 53.2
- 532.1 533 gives 48.4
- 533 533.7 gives 51.4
